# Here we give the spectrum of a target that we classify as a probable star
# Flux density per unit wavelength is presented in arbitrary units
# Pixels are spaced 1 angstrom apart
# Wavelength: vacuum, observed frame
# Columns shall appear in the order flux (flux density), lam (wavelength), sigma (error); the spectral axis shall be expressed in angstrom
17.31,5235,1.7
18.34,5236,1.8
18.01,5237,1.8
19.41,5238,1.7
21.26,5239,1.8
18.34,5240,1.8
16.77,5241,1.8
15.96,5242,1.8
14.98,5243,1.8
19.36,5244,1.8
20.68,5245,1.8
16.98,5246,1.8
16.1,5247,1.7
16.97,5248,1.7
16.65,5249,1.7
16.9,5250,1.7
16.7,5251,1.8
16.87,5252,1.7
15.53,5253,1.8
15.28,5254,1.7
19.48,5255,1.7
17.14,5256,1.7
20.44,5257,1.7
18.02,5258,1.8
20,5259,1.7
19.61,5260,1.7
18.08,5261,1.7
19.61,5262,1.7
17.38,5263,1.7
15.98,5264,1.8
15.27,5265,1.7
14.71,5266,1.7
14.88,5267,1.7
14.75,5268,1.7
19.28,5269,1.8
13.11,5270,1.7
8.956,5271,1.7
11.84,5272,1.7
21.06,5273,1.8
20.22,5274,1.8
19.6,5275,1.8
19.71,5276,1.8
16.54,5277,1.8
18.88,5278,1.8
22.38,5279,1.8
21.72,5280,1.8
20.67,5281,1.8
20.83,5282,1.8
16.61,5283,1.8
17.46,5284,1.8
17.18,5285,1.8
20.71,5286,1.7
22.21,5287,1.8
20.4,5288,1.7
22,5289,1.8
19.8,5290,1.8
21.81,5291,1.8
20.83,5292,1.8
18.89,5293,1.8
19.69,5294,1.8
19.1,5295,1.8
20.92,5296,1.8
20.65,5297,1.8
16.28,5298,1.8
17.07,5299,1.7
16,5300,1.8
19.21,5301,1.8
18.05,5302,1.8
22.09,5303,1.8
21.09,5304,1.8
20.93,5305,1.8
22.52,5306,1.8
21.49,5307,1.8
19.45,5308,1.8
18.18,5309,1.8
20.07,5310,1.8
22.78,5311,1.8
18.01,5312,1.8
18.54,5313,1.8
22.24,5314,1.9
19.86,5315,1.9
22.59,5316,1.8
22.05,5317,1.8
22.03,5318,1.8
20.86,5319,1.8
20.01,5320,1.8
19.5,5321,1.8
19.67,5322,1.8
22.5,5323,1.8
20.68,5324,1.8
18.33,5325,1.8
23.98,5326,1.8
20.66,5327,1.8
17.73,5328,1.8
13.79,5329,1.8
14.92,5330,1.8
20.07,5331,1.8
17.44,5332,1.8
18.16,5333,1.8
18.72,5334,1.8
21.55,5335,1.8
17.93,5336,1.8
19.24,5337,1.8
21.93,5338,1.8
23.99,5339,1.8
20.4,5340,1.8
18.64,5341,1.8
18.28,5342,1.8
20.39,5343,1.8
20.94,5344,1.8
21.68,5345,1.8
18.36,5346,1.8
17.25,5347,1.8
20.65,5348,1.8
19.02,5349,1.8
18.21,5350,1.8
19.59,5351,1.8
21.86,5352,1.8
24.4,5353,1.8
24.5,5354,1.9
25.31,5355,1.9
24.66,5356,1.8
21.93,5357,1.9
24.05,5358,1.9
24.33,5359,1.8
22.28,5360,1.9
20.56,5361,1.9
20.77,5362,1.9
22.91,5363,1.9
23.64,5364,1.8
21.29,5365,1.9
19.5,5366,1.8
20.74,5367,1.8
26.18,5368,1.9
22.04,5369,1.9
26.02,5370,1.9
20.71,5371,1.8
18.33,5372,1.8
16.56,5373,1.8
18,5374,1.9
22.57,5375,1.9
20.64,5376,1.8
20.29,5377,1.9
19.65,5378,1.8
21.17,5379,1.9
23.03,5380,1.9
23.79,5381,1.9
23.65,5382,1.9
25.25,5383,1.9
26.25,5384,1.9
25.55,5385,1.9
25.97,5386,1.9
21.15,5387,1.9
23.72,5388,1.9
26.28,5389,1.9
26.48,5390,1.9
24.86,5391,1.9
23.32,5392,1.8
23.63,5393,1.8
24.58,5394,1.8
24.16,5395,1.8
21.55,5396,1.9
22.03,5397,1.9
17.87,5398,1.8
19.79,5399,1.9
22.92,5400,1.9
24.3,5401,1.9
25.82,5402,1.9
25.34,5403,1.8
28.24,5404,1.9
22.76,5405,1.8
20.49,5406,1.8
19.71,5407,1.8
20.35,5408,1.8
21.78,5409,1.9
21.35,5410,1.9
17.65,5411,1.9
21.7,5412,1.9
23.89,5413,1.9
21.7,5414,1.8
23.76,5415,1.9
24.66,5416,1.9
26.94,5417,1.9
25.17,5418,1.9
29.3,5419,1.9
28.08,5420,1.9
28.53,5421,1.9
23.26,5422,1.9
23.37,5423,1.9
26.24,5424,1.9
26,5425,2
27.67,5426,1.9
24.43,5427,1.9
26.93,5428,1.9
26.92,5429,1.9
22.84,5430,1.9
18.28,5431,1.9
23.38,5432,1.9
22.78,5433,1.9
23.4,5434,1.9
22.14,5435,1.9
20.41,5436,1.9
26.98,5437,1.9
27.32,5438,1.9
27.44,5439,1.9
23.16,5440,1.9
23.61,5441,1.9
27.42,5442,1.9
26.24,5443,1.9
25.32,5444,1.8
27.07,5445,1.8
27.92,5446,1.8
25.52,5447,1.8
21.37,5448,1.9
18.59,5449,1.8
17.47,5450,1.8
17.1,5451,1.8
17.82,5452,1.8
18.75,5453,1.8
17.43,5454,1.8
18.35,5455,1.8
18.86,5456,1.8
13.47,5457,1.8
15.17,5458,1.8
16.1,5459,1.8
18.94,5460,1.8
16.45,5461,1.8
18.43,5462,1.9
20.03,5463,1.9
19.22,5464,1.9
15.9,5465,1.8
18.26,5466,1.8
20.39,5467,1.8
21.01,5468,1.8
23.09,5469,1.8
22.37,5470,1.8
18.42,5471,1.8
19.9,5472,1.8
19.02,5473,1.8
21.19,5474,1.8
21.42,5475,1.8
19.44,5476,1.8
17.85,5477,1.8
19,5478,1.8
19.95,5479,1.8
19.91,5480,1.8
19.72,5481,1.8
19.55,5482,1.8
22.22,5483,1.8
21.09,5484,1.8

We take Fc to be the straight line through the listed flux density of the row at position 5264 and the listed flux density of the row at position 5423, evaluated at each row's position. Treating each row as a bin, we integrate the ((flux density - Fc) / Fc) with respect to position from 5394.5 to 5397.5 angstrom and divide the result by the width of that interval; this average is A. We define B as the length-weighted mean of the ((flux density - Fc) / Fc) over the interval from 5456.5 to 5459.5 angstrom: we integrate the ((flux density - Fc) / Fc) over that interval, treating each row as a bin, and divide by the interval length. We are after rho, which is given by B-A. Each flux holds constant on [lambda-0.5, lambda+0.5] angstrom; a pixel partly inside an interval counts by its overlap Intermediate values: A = 0.02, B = -0.40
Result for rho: -0.42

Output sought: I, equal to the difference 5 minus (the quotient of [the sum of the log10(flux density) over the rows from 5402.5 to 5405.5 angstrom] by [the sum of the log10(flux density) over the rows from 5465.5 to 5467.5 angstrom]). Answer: 3.4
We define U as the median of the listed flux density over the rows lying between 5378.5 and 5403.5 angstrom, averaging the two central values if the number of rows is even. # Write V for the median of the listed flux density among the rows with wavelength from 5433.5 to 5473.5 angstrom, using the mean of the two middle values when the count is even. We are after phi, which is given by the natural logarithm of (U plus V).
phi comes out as 3.78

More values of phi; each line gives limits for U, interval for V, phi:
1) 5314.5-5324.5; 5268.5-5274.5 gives 3.61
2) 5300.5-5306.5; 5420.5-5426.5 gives 3.85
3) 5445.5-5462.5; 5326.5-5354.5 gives 3.63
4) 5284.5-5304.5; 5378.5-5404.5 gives 3.79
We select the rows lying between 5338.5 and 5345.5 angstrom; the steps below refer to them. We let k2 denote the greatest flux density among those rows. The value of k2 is 23.99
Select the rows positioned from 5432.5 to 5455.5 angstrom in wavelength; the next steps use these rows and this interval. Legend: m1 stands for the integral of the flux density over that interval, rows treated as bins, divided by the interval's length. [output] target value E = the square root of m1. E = 4.8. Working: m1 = 23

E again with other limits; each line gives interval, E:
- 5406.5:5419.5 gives 4.8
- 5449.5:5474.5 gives 4.3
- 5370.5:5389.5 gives 4.7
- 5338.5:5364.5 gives 4.6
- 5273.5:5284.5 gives 4.4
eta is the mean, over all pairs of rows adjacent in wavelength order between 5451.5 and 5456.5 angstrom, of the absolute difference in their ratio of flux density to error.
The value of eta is 0.5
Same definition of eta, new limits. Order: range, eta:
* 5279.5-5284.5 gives 0.9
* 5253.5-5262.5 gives 1.4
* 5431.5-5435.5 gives 0.4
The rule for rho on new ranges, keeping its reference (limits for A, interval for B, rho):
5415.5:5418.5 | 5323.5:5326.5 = 0.01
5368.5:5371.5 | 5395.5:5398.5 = -0.17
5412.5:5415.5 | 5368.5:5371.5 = 0.09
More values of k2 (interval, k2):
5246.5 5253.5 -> 16.97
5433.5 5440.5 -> 27.44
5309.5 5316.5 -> 22.78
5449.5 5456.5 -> 18.86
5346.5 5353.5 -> 24.4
